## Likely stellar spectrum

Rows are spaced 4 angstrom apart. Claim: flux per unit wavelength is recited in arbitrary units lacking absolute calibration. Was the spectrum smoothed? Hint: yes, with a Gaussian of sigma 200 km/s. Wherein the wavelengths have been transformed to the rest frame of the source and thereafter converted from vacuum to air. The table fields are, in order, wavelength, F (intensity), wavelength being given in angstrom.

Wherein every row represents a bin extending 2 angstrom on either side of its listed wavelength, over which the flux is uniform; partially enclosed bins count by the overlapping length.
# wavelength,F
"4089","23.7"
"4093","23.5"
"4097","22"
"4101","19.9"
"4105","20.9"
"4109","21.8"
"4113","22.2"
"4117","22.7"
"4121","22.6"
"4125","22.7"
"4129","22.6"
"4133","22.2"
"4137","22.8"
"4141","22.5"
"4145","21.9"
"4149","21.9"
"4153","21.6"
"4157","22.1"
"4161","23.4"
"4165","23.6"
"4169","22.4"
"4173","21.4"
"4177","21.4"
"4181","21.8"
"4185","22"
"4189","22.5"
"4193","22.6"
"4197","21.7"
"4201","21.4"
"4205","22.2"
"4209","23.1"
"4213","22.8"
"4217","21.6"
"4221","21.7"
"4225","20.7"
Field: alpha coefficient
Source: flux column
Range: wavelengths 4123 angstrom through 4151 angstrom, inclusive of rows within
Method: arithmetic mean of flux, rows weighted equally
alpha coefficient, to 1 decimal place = 22.4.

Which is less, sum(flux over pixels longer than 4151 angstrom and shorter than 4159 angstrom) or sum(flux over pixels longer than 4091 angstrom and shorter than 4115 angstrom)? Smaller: 44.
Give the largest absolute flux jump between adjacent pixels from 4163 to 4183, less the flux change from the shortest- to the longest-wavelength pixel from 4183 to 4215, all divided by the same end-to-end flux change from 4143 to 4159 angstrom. 2.0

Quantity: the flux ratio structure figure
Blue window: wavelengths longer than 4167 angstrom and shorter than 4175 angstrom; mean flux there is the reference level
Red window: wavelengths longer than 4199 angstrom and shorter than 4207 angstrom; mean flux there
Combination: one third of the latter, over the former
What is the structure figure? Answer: 0.332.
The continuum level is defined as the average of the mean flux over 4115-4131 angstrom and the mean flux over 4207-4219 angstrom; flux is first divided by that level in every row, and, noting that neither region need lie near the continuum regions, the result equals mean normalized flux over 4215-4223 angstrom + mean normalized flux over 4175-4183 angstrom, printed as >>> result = 1.92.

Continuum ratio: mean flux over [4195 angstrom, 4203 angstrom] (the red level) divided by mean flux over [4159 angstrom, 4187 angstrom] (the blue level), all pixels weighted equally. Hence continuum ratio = 0.97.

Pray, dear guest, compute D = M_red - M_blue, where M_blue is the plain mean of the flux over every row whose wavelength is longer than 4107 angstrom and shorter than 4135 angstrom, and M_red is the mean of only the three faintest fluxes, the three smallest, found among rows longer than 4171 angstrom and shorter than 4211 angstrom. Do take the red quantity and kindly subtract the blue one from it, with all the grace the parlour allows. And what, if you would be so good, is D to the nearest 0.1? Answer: -1.0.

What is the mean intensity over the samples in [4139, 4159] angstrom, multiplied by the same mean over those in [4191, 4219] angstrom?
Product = 488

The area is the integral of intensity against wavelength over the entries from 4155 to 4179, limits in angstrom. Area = 537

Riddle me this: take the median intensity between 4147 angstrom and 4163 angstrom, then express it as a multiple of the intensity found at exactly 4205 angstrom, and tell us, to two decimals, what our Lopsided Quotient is 0.99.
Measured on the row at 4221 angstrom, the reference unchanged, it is 1.01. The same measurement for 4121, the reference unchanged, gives 0.97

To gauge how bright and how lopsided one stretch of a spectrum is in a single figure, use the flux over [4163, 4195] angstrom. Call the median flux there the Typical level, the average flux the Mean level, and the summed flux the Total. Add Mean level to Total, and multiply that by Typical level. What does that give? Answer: 4438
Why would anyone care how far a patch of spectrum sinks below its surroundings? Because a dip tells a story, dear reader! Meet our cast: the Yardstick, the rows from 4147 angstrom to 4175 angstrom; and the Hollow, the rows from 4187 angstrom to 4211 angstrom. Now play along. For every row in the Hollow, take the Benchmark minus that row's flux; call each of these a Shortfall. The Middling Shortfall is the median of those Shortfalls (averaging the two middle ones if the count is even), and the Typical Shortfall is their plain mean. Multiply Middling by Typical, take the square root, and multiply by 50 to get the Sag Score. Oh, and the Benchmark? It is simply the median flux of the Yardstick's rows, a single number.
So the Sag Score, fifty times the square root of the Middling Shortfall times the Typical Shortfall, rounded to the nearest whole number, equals 10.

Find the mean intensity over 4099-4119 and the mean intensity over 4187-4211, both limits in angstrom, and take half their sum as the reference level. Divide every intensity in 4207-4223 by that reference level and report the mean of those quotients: 1.02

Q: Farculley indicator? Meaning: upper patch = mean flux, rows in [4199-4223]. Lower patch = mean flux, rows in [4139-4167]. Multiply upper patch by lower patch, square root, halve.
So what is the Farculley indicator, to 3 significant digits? 11.1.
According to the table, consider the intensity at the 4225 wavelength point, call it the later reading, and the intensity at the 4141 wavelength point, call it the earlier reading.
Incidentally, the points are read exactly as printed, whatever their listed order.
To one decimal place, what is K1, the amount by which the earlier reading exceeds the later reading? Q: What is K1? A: 1.8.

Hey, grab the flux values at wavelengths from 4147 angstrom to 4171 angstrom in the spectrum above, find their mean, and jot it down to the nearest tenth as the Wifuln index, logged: 22.5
